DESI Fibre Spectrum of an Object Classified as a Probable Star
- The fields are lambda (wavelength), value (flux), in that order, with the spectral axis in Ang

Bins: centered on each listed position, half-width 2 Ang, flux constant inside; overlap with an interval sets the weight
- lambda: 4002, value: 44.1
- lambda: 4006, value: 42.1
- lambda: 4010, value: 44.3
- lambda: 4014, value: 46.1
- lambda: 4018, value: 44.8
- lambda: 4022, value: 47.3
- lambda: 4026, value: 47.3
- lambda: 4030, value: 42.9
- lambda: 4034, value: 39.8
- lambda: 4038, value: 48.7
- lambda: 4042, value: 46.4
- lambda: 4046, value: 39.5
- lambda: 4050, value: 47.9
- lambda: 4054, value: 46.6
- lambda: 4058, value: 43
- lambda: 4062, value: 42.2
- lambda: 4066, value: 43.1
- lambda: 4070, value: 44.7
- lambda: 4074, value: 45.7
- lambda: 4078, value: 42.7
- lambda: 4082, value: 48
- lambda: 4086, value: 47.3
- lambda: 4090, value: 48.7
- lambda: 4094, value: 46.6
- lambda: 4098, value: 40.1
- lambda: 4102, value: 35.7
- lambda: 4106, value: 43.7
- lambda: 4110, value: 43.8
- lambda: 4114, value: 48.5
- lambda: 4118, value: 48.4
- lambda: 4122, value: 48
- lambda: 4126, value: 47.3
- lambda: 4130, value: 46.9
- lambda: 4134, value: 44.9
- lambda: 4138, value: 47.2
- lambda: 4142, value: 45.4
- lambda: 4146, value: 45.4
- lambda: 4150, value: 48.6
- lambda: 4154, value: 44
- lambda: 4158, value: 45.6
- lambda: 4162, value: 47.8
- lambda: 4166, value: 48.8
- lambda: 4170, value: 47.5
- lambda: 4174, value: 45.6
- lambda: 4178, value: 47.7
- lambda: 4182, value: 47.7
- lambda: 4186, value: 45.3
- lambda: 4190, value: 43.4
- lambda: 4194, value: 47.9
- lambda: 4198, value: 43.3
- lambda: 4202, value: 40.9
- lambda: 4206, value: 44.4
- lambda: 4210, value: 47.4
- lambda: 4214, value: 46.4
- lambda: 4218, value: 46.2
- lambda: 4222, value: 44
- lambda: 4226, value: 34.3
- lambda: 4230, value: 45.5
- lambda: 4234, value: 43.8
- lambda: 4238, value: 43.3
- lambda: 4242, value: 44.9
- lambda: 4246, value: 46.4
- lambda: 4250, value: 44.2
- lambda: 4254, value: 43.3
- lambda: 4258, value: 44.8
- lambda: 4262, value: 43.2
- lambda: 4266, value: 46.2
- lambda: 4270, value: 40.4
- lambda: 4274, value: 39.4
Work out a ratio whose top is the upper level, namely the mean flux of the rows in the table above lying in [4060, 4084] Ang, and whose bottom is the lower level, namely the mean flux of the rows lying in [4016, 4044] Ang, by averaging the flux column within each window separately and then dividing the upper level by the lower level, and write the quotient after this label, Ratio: 0.98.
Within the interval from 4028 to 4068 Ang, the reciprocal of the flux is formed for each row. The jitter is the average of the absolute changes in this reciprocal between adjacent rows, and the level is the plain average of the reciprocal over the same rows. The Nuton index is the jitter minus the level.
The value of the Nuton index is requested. -0.0207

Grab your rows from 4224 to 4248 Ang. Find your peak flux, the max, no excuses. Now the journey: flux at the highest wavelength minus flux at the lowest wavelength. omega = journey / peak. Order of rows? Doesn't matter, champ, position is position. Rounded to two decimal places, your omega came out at 0.26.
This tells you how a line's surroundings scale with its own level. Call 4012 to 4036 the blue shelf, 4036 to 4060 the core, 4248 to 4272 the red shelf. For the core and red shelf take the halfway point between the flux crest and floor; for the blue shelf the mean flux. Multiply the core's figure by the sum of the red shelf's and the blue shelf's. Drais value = 3881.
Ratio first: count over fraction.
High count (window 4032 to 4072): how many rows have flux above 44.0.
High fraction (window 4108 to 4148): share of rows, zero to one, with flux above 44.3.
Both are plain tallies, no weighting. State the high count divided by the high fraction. 5.6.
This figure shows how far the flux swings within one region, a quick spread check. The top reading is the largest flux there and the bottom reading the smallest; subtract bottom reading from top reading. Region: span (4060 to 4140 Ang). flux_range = 13.0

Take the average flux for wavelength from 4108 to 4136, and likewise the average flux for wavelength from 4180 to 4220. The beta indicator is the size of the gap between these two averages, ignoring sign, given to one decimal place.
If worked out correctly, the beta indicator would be 1.5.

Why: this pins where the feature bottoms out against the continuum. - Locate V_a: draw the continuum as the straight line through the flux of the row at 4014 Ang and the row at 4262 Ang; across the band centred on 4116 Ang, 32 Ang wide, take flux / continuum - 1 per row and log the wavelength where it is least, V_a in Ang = 4102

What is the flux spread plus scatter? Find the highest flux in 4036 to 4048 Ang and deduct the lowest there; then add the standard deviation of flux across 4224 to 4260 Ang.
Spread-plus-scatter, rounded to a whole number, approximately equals 13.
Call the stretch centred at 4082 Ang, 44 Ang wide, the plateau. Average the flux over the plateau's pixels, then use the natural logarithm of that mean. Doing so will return 3.79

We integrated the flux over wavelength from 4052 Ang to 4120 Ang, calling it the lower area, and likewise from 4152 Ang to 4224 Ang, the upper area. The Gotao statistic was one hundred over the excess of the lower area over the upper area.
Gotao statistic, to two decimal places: -0.38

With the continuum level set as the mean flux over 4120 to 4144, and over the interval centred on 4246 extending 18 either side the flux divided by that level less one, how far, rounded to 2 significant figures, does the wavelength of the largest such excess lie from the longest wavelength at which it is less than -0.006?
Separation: 16 Ang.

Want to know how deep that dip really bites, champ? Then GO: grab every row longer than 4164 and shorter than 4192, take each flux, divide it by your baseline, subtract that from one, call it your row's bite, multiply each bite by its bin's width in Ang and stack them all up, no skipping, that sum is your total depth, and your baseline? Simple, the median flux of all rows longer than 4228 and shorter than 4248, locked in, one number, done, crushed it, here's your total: -1.0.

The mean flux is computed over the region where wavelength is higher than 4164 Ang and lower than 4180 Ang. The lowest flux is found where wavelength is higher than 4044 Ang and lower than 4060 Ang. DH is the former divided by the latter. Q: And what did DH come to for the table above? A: 1.20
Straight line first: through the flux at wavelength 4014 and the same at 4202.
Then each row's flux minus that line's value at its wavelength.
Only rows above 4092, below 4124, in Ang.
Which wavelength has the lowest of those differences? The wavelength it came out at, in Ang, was 4102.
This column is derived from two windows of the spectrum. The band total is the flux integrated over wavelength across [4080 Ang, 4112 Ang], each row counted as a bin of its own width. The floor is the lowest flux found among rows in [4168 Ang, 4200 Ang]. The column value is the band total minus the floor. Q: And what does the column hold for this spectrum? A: 1372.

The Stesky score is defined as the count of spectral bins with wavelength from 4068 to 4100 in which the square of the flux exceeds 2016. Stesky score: 5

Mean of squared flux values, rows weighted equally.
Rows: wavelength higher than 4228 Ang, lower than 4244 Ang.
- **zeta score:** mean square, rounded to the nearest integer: 1970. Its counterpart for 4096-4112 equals 1678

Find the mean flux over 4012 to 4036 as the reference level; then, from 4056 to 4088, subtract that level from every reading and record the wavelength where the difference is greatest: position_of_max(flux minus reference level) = 4082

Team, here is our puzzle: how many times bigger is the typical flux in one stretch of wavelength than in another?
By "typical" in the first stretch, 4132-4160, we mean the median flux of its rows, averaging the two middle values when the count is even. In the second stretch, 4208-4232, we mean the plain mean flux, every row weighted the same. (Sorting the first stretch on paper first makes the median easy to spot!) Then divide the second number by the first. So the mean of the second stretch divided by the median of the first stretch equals 0.97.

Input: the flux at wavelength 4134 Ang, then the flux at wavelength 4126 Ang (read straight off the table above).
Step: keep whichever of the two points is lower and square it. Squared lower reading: 2016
